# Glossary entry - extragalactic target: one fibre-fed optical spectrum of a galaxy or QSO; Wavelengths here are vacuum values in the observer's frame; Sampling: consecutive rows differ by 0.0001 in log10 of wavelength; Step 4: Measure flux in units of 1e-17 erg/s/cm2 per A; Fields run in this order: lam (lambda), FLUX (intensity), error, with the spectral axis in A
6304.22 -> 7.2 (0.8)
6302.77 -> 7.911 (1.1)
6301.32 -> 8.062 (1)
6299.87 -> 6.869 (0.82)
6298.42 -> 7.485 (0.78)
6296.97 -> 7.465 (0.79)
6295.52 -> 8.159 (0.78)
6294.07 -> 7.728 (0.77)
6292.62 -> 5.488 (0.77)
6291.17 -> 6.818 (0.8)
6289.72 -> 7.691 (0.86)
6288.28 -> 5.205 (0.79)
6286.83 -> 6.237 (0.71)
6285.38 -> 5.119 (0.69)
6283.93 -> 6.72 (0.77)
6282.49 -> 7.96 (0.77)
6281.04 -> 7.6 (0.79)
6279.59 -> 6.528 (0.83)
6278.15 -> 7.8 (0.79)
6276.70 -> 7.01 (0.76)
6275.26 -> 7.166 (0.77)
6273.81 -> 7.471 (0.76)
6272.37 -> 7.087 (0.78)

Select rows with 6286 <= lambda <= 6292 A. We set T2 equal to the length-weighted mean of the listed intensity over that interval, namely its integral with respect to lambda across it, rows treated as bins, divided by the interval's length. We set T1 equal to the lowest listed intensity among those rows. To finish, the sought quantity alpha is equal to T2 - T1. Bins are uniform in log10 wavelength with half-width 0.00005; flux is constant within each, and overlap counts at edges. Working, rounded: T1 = 5.205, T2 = 6.4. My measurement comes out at 1.2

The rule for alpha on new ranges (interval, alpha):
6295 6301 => 0.6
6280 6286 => 1.7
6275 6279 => 0.3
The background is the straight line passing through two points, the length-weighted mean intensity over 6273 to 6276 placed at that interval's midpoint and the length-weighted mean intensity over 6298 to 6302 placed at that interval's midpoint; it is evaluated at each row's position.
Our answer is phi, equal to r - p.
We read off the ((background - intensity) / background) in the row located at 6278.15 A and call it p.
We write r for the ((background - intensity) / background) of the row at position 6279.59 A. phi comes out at 0.17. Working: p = -0.063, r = 0.112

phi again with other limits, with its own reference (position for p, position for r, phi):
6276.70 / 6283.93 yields 0.04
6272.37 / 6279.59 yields 0.08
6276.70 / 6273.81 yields -0.07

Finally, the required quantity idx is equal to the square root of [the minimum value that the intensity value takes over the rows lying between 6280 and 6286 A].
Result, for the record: 2.26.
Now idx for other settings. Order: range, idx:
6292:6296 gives 2.34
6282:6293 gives 2.26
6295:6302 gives 2.62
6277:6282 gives 2.55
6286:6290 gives 2.28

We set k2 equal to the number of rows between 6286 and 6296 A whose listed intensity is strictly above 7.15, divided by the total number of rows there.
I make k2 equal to 0.43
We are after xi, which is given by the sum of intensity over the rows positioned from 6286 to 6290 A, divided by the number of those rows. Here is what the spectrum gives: 6.4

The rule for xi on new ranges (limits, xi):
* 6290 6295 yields 6.7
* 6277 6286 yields 7.0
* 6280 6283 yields 7.8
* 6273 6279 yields 7.4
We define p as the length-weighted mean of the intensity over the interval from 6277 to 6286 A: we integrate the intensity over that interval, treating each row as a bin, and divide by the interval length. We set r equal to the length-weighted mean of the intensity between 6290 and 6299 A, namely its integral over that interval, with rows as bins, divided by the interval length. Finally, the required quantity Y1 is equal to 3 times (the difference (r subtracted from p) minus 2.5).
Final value -8.2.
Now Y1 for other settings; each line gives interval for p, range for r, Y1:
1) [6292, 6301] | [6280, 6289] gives -5.1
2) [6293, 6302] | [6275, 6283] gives -6.9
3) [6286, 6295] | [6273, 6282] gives -9.7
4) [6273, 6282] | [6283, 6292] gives -4.7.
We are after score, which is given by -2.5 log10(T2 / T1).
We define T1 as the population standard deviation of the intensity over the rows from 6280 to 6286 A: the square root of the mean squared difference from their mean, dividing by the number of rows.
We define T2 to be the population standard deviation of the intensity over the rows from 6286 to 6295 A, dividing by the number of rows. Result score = 0.1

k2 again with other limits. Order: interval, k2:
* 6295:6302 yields 0.80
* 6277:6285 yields 0.60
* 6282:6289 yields 0.20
